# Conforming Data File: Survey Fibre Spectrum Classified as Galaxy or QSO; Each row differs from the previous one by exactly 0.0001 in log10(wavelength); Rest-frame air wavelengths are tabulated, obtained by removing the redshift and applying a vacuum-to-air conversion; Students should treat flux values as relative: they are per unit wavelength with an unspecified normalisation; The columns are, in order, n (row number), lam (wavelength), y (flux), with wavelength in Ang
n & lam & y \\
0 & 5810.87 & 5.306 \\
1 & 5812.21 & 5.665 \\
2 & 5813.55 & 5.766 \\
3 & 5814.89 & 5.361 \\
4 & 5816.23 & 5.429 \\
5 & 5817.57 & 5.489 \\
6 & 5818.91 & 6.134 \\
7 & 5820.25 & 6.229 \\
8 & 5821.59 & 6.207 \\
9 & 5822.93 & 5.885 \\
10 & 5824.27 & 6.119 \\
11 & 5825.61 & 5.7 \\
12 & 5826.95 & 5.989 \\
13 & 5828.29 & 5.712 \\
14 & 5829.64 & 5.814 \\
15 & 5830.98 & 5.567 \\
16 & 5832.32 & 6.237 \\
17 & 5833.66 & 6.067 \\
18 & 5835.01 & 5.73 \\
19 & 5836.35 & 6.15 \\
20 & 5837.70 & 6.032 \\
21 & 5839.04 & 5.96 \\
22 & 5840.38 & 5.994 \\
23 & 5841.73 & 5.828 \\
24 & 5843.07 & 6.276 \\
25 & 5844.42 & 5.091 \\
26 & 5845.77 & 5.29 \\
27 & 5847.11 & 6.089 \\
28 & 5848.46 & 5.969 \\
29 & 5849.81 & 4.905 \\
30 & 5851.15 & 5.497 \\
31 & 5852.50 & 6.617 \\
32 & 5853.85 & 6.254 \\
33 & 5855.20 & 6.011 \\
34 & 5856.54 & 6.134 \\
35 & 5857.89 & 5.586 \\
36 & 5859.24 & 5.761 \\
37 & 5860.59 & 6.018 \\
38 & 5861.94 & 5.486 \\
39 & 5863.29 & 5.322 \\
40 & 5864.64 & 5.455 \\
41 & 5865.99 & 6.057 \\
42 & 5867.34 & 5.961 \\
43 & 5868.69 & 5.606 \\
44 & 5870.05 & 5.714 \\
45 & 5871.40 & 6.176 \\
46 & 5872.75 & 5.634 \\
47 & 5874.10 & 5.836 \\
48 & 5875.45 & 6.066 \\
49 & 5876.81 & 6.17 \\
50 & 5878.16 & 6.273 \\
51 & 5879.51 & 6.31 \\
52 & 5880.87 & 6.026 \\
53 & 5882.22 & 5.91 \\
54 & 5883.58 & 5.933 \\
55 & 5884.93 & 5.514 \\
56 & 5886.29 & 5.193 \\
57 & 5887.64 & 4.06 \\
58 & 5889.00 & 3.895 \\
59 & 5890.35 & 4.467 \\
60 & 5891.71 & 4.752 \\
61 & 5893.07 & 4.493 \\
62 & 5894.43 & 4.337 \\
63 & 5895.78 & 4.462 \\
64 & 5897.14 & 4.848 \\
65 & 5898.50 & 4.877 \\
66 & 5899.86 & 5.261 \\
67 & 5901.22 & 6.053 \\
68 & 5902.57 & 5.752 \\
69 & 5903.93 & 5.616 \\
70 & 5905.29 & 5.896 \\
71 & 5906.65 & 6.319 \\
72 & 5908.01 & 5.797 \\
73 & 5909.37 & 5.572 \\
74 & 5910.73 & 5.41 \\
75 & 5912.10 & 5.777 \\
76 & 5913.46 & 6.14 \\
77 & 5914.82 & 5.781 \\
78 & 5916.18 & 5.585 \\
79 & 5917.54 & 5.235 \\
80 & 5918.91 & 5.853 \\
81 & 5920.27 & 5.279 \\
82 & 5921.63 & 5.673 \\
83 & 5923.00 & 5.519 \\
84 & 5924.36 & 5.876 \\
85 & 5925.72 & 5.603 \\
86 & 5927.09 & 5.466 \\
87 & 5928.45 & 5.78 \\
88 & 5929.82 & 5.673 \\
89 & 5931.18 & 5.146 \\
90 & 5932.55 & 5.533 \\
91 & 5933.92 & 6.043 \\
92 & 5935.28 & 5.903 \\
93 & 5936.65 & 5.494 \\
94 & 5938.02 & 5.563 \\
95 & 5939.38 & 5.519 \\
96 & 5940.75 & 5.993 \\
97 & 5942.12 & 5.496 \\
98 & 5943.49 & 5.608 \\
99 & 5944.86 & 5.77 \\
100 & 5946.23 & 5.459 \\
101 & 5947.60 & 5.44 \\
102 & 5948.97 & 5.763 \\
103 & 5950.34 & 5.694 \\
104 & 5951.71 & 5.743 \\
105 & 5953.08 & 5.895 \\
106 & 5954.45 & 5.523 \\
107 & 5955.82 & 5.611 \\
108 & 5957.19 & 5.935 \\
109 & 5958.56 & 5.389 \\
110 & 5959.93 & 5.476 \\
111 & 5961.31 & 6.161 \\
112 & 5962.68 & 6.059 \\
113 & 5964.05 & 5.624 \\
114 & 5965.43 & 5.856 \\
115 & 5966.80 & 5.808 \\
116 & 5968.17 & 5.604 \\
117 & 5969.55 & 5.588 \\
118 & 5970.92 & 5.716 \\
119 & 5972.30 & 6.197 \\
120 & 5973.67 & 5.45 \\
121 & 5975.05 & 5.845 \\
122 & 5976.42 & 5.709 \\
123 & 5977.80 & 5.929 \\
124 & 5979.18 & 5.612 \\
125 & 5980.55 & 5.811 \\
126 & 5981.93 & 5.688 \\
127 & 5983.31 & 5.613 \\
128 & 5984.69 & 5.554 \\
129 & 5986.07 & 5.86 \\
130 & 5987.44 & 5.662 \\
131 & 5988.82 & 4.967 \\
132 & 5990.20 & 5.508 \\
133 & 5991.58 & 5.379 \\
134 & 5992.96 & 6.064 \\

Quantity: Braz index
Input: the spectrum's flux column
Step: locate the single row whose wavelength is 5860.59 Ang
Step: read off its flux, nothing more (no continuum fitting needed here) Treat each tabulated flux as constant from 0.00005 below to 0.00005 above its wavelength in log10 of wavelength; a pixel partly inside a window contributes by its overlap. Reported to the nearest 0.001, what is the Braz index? 6.018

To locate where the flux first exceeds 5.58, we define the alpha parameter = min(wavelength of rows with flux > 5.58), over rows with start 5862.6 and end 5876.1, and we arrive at 5865.99 Ang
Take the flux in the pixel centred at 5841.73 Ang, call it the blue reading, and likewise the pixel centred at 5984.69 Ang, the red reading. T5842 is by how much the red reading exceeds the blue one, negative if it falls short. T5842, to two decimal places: -0.27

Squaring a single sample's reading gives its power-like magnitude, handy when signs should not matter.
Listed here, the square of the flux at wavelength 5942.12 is 30.2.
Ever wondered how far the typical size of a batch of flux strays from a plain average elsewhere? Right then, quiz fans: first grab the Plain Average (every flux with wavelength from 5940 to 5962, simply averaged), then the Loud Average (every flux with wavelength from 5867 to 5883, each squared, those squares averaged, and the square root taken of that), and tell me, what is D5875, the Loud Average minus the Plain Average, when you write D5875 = 0.29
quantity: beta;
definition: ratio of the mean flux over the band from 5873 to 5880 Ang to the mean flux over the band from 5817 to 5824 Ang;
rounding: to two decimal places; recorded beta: 1.02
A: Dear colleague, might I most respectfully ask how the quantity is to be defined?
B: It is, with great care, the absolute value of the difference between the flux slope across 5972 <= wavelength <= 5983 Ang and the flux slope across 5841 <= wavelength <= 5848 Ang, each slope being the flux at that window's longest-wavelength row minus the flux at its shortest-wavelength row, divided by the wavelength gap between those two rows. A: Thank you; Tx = 0.101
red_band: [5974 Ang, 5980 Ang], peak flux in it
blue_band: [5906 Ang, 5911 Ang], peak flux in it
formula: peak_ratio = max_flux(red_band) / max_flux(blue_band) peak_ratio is 0.94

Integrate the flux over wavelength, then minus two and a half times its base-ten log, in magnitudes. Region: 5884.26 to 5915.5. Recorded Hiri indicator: -5.53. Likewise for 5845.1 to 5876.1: -5.64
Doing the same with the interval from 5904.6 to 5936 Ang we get -5.63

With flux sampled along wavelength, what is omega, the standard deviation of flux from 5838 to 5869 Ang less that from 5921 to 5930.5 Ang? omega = 0.3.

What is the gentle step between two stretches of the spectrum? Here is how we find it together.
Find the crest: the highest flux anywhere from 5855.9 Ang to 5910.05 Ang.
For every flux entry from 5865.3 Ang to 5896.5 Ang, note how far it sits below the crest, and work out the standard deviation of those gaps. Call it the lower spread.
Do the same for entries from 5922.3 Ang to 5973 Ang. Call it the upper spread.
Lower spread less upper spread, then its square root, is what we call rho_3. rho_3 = 0.7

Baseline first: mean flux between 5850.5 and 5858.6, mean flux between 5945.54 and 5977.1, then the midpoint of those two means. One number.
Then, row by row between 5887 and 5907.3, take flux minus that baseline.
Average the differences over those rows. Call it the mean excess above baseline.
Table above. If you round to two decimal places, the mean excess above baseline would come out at -0.86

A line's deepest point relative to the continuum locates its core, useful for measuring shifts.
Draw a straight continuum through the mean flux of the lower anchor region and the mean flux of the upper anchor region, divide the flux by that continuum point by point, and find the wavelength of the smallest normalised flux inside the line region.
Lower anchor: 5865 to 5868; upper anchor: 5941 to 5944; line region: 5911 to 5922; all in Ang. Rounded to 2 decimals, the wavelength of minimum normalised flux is 5917.54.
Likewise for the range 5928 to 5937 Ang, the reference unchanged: 5931.18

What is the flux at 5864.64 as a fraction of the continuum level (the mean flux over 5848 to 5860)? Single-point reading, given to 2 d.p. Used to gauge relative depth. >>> 0.93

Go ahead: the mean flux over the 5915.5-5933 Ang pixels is 5.56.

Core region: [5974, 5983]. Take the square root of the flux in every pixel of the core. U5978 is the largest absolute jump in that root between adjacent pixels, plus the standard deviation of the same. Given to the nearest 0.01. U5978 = 0.09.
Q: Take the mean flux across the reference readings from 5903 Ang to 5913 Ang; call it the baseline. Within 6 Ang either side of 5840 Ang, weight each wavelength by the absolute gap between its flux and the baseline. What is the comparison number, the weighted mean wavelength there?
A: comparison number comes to 5841.8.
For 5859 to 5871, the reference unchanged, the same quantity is 5864.4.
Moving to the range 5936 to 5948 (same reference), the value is 5942.1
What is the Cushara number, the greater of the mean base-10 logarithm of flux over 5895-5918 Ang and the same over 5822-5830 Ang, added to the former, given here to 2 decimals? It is 1.51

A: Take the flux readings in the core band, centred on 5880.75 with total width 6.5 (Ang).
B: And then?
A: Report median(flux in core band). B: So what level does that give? 6.03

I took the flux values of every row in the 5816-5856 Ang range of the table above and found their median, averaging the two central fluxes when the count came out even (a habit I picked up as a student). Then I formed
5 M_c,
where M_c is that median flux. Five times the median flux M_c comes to 29.9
